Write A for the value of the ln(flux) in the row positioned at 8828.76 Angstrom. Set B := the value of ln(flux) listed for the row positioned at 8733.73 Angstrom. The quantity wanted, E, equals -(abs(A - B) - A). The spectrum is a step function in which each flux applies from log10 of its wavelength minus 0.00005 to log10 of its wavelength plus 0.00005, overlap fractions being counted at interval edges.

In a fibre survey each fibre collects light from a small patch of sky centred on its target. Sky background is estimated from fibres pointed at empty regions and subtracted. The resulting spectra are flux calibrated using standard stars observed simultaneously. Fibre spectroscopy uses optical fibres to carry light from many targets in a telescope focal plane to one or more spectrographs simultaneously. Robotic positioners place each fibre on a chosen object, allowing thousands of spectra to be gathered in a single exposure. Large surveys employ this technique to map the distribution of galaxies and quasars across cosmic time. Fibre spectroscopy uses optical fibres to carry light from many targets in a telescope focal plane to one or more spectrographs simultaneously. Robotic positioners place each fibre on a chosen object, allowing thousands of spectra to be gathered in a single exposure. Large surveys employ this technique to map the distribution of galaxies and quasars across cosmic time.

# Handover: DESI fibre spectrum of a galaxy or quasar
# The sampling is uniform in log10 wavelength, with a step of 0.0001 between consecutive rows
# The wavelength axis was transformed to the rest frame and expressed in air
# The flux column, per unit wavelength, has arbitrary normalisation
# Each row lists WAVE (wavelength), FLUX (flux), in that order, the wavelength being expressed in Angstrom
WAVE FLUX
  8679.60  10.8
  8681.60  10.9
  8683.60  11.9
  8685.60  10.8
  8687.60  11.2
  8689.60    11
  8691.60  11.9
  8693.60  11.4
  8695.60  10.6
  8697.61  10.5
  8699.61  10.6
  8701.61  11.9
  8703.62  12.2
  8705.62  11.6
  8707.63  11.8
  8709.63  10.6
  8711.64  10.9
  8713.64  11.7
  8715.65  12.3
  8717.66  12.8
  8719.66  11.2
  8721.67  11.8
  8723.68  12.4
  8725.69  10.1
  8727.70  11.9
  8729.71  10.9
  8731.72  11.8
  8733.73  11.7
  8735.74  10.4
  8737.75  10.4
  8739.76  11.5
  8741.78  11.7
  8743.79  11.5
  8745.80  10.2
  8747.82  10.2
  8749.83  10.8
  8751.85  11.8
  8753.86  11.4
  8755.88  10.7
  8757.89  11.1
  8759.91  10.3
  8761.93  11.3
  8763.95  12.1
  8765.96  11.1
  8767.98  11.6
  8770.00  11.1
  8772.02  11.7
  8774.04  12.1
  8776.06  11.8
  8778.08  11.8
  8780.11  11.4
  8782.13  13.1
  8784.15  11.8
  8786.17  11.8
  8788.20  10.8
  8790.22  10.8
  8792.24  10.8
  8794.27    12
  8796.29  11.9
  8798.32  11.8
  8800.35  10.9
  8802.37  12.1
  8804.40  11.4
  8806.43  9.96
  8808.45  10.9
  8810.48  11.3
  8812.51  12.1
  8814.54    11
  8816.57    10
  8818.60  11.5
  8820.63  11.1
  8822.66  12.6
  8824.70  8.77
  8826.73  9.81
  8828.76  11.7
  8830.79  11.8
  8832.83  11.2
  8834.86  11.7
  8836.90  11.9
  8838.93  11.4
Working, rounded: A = 2.46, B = 2.46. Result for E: 2.46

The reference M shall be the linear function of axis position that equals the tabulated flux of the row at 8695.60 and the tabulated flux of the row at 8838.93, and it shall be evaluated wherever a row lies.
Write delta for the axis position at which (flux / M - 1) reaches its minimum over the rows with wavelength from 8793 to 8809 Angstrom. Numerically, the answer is 8806.43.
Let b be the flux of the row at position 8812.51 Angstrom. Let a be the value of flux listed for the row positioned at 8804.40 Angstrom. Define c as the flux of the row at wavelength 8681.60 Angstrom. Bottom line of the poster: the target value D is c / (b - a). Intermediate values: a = 11.4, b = 12.1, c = 10.9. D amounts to 16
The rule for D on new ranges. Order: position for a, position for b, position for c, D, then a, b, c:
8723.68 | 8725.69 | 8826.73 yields -4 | 12.4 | 10.1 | 9.81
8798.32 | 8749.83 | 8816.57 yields -10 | 11.8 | 10.8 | 10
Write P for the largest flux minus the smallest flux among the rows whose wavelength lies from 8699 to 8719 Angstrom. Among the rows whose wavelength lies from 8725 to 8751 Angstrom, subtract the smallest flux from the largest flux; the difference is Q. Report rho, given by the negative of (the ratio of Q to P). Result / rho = -0.82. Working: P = 2.20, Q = 1.80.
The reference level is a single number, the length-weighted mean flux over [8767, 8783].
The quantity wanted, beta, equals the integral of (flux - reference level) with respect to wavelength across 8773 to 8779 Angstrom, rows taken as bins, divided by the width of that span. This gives 0.1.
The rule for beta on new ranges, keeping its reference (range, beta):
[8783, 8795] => -0.5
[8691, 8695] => -0.3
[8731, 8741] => -0.7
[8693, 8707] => -0.5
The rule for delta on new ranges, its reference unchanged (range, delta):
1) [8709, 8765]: 8747.82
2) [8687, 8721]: 8697.61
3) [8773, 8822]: 8816.57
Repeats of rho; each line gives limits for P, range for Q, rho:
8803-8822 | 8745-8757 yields -0.75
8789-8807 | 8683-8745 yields -1.26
